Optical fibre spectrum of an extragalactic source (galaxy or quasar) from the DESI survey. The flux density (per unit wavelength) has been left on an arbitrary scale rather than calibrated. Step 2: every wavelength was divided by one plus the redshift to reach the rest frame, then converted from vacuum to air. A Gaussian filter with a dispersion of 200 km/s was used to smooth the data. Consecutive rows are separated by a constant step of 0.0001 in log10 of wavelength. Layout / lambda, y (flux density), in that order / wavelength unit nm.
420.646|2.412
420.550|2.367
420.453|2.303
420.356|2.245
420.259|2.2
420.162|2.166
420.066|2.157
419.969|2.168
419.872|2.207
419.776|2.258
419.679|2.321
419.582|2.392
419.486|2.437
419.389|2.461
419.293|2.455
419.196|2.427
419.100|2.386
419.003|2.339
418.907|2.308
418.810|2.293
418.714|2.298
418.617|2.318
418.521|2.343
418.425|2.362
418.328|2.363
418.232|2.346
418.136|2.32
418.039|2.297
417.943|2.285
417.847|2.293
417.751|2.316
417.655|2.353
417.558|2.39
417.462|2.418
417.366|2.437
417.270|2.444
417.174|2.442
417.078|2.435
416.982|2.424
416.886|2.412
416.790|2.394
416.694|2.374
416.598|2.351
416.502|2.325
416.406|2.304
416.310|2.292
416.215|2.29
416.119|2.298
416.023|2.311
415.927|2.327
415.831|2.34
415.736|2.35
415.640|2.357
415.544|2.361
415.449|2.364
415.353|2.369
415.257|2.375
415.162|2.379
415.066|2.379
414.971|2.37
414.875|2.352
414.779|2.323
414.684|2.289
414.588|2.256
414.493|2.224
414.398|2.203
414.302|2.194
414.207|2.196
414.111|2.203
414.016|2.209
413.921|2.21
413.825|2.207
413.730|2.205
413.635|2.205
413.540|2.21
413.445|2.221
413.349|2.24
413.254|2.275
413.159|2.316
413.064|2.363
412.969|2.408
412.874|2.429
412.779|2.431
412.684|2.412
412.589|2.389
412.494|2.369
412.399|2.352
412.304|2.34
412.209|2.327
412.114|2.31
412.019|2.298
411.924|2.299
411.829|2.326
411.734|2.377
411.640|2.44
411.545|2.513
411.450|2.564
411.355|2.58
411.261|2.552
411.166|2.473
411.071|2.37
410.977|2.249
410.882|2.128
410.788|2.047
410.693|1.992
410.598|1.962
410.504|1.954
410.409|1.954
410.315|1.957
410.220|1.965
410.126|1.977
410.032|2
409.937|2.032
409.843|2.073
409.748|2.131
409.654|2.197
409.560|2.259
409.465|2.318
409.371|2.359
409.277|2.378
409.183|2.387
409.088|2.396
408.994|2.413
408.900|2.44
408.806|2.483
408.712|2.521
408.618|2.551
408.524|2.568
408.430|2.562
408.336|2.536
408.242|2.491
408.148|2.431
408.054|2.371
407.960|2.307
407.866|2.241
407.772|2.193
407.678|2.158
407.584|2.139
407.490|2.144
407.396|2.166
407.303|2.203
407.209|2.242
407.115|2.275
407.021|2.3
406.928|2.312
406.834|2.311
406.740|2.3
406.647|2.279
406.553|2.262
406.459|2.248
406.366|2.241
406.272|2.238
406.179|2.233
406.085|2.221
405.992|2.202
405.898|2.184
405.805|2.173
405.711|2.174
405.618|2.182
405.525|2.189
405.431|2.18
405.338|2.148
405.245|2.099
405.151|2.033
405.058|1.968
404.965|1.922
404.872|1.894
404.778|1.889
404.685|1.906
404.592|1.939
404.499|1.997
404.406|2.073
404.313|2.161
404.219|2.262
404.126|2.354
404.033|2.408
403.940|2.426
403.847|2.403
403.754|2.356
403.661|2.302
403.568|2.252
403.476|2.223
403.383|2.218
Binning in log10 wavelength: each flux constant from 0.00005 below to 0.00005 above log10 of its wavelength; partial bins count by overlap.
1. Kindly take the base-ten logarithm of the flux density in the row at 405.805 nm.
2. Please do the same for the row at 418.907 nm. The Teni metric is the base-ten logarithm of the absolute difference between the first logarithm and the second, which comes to -1.58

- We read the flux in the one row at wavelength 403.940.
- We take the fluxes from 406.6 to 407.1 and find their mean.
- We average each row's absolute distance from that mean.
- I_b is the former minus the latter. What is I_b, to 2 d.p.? 2.42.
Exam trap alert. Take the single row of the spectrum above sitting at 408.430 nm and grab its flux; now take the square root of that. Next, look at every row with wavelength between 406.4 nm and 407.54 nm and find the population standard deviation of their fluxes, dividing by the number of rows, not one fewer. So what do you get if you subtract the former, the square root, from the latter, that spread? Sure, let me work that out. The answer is -1.55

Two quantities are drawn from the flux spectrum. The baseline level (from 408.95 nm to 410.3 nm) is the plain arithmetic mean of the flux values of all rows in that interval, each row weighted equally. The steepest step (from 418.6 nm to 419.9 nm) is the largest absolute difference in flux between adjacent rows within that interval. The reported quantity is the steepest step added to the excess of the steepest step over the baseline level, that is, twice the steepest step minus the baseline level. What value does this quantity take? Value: -2.06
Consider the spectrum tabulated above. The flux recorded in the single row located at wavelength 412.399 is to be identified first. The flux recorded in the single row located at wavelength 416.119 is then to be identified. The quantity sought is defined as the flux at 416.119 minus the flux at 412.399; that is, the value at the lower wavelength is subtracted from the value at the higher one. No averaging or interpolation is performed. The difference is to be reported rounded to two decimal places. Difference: -0.05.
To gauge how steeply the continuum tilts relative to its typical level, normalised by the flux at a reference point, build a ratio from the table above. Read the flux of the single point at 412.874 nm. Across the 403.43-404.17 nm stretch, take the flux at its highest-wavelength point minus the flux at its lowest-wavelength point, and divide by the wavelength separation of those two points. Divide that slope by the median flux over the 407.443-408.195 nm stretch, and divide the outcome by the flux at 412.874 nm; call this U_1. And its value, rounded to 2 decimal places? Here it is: 0.04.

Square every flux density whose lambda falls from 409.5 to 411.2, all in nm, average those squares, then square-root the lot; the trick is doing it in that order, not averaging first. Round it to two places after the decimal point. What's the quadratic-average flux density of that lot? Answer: 2.10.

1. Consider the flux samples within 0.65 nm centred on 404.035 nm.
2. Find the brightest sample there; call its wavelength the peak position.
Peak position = 403.940 nm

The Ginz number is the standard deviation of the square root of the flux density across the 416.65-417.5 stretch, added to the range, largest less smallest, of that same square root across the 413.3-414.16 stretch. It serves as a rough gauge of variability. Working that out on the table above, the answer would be 0.02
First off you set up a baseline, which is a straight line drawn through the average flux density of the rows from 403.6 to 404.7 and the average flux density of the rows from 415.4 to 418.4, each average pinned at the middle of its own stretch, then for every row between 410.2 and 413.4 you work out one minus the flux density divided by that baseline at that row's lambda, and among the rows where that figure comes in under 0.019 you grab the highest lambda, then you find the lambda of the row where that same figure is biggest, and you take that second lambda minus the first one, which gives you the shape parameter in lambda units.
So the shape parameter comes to -2.75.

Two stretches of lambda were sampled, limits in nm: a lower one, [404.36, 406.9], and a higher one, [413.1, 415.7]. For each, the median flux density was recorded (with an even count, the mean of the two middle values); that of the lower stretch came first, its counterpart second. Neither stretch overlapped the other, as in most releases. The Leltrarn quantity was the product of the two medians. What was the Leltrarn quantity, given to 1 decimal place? 4.9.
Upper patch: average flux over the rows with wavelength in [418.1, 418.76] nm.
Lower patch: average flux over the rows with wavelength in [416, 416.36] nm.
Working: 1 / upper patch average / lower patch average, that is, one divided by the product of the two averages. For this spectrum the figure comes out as 0.186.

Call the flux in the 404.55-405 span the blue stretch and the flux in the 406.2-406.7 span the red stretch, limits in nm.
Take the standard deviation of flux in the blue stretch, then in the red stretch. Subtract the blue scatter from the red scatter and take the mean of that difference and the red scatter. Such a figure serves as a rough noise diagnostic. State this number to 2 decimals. 0.01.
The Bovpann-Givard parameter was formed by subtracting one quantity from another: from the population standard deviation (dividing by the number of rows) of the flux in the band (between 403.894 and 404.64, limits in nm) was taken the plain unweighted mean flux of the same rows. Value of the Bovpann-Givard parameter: -2.0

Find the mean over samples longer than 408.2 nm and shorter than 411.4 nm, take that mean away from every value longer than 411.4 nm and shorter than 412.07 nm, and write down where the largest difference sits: 411.450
